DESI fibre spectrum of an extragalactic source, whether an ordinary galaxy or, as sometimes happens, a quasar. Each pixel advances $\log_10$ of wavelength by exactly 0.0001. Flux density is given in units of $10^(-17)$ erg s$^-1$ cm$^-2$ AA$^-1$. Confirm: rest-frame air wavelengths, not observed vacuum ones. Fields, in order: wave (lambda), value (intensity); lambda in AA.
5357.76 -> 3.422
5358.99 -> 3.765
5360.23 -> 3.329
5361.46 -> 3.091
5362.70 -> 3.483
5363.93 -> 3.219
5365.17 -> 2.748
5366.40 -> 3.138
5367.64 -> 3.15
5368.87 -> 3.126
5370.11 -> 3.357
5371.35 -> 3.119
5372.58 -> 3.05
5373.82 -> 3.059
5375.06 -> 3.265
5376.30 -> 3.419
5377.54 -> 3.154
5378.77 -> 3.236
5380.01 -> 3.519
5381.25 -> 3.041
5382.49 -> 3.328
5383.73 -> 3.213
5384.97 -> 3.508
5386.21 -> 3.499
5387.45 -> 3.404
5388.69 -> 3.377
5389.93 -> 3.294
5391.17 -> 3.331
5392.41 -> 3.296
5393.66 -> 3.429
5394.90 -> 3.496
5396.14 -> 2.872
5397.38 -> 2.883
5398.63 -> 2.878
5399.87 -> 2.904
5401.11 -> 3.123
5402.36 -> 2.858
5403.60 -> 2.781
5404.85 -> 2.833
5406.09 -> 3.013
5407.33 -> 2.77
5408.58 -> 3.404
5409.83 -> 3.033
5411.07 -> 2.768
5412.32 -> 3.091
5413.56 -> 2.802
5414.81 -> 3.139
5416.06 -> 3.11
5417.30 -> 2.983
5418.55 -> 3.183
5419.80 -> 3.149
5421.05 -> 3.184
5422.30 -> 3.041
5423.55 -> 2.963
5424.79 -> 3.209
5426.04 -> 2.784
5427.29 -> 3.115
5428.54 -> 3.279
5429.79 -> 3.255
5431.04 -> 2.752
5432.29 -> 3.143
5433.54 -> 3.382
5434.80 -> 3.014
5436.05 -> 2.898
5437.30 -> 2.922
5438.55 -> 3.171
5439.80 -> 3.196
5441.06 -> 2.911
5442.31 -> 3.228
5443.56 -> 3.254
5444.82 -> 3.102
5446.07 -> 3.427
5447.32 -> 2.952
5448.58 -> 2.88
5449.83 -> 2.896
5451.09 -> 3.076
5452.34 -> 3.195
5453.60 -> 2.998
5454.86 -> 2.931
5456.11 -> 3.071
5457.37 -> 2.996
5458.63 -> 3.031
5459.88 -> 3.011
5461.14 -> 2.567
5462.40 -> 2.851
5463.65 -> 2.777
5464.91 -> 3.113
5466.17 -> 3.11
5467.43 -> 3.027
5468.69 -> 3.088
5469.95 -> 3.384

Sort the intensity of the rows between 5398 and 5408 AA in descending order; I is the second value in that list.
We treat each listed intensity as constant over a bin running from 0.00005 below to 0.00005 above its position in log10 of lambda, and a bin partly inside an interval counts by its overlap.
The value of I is 3.013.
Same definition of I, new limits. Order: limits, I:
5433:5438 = 3.014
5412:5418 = 3.11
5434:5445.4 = 3.228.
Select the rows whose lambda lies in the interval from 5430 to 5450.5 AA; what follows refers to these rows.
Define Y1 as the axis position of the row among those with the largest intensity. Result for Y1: 5446.07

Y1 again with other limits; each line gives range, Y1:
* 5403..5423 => 5408.58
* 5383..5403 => 5384.97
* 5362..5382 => 5380.01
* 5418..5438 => 5433.54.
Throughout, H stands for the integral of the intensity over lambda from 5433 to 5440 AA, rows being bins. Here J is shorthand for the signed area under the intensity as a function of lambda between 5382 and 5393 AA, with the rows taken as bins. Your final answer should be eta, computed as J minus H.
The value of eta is 15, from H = 22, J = 37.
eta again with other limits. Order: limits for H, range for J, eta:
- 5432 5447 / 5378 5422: 91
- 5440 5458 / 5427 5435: -30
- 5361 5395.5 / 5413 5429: -63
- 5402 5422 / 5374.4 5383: -32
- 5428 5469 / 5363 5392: -31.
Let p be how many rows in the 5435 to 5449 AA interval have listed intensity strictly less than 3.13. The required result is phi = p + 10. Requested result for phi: 16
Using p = 6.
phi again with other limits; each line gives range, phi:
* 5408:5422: 16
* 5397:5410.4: 20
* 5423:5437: 16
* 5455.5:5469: 21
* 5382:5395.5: 10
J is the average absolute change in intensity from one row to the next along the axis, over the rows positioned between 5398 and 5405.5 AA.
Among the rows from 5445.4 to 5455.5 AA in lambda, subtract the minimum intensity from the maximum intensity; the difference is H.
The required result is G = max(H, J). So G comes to 0.5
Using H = 0.5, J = 0.13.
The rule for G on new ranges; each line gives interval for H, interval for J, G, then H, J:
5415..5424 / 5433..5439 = 0.2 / 0.2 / 0.19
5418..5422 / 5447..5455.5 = 0.1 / 0.0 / 0.11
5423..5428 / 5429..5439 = 0.4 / 0.4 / 0.27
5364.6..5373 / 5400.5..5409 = 0.6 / 0.6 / 0.24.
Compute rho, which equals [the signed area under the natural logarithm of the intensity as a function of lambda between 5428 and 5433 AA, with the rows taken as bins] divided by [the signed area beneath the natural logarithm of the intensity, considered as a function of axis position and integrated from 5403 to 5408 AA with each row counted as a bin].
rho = 1.08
